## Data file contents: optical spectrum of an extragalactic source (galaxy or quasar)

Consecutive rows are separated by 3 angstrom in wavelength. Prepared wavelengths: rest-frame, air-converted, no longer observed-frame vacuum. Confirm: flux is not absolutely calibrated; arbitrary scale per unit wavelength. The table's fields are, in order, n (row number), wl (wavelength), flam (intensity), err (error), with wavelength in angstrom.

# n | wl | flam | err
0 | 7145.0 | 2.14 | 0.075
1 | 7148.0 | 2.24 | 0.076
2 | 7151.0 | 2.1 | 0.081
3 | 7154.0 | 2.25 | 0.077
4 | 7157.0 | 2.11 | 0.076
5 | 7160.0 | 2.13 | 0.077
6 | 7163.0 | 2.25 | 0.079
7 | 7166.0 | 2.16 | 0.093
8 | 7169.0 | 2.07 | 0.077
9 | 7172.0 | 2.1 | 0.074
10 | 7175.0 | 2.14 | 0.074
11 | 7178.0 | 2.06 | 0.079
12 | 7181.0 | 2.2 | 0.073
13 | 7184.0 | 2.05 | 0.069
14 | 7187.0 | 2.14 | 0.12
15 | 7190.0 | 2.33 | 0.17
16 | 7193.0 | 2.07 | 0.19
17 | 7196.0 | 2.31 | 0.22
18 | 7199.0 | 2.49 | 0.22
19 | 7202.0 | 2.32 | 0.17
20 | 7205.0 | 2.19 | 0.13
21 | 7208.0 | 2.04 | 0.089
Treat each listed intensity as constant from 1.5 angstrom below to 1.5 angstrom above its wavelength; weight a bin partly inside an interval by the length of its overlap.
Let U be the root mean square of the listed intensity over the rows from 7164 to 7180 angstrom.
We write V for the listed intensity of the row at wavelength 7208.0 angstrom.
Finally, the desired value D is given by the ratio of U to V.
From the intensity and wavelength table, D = 1.03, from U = 2.11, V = 2.04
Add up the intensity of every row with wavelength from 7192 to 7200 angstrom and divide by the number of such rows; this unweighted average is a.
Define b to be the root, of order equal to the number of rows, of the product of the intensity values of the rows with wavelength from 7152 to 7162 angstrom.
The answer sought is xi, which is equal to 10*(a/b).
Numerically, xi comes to 10.6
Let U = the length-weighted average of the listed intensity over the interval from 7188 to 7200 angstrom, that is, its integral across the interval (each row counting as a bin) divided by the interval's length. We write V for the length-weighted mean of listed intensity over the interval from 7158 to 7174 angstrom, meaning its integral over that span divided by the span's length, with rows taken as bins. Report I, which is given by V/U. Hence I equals 0.94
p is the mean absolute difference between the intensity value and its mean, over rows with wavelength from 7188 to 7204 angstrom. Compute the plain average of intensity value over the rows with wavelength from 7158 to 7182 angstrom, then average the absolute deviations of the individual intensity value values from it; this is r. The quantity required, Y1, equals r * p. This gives 0.0046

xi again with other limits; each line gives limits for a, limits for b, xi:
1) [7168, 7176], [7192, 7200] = 9.2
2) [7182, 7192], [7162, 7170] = 10.1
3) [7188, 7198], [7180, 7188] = 10.5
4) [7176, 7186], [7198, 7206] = 9.0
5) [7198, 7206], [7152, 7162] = 10.8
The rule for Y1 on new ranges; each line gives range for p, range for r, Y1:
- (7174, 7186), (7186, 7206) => 0.0065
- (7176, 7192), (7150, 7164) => 0.0057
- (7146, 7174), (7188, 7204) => 0.0057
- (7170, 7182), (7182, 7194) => 0.0041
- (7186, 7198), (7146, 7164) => 0.0072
